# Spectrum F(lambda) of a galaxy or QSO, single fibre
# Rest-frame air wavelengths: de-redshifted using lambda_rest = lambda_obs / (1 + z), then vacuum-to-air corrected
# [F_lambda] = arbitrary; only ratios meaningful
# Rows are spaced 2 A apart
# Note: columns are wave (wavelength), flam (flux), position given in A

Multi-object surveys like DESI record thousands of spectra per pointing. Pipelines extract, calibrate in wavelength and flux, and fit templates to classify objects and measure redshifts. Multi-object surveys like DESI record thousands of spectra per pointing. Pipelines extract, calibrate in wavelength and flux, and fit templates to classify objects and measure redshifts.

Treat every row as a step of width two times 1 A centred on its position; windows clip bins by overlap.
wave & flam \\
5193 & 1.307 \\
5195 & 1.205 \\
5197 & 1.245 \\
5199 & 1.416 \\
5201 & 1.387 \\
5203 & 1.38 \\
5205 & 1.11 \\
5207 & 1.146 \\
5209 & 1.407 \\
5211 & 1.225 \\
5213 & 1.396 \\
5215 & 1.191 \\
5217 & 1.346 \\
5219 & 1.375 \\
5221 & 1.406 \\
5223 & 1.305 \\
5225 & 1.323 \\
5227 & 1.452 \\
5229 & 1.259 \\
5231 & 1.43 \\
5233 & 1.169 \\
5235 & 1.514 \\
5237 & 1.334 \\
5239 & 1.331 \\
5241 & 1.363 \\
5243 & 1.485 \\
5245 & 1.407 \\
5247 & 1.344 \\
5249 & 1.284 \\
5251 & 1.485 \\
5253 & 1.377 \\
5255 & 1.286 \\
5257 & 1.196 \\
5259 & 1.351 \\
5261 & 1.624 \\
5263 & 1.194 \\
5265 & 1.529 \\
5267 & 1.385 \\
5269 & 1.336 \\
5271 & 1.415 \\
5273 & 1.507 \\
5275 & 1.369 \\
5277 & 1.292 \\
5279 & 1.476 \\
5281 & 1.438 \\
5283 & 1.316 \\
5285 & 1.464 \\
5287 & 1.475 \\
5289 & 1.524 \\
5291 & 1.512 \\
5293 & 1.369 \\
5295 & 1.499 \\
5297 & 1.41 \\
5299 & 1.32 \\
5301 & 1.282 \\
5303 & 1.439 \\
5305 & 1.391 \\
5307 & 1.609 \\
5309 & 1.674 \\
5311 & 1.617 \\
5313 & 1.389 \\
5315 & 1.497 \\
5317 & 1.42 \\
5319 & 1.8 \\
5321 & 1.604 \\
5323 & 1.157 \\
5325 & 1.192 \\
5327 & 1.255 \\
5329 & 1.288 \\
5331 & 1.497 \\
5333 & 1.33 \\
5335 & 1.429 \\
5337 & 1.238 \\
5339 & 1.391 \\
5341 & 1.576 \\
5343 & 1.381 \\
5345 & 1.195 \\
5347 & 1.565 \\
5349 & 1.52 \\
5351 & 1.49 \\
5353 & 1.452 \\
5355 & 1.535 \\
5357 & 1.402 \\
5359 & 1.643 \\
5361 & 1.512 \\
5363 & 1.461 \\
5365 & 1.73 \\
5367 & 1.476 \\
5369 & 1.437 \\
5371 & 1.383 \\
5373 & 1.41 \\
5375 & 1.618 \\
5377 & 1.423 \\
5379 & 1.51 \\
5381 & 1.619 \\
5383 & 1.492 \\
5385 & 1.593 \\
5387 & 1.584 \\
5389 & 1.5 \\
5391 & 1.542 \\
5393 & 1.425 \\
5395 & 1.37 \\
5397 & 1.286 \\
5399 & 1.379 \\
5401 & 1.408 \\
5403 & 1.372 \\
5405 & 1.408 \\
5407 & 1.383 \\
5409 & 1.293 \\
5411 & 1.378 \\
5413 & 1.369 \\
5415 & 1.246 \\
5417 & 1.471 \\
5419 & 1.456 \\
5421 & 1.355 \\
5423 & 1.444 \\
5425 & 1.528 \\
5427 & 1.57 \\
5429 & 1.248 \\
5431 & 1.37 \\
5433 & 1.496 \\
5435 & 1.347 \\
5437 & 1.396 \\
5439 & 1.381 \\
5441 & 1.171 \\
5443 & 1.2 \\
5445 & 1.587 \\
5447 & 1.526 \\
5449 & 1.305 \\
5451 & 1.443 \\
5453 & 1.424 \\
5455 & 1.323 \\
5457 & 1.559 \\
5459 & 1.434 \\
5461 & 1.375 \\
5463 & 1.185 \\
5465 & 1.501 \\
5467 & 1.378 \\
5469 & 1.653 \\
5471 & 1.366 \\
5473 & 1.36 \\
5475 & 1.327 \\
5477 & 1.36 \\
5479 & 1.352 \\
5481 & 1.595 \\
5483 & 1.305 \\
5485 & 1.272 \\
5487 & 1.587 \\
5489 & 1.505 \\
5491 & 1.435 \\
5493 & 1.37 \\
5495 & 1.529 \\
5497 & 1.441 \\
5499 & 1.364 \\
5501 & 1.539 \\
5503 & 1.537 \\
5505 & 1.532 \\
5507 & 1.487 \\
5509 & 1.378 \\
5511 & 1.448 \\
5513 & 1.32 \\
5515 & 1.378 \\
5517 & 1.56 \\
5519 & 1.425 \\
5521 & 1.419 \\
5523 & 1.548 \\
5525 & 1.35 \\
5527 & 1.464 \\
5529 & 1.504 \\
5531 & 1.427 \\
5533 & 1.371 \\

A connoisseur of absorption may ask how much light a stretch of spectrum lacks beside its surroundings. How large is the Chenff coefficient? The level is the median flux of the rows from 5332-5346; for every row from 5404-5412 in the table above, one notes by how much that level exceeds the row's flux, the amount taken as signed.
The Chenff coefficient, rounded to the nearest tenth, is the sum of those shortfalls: 0.1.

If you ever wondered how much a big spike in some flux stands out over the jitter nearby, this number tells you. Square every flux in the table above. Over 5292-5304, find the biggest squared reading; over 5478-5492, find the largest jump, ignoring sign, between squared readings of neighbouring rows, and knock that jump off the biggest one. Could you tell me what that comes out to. 1.35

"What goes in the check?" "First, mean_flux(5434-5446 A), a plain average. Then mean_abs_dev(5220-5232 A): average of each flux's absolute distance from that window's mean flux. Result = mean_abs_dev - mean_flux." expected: -1.28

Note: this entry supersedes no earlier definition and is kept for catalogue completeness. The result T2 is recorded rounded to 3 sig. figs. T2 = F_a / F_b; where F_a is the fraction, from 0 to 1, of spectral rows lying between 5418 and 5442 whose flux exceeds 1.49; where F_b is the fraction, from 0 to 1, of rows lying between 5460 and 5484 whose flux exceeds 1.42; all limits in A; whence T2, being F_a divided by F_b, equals 1.00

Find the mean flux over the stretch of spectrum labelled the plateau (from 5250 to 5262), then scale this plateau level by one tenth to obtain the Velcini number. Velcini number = 0.139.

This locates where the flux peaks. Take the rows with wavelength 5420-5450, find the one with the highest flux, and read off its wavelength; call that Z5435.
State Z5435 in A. 5445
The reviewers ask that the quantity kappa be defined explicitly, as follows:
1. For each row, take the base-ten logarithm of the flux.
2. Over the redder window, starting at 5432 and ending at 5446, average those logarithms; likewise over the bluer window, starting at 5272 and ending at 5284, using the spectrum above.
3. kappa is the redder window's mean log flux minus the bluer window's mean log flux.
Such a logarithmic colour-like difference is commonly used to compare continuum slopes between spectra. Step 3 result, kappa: -0.011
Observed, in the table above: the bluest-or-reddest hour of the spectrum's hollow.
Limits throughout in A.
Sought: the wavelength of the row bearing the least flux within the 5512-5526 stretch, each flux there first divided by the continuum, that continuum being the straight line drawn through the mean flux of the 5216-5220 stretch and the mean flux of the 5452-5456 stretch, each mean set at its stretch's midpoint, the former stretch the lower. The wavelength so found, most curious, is 5513 A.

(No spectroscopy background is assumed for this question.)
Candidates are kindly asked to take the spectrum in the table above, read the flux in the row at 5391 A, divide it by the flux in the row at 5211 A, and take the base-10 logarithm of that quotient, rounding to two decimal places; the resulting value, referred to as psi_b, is 0.10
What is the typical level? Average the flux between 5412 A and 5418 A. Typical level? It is 1.36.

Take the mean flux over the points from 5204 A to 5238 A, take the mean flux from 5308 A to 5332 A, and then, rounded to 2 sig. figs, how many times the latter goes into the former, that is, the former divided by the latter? 0.91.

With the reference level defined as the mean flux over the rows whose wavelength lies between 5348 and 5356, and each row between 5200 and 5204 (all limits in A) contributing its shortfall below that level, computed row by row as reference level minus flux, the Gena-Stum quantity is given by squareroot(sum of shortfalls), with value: 0.48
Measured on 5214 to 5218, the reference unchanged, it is 0.68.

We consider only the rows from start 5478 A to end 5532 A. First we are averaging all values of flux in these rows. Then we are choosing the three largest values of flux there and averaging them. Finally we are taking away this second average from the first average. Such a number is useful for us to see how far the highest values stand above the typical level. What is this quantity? -0.13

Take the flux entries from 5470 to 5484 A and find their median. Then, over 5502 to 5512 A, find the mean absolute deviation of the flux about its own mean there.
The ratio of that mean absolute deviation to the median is 0.037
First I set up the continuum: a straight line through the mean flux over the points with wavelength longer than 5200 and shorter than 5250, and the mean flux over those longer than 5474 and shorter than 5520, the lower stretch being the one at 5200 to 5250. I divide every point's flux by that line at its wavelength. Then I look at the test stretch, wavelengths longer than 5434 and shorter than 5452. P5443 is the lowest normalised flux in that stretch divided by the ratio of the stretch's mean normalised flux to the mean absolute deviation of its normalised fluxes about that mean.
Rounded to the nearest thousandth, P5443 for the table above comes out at 0.063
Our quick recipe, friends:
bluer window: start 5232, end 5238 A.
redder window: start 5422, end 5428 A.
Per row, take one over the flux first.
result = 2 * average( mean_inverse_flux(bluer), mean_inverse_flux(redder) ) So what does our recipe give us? 1.42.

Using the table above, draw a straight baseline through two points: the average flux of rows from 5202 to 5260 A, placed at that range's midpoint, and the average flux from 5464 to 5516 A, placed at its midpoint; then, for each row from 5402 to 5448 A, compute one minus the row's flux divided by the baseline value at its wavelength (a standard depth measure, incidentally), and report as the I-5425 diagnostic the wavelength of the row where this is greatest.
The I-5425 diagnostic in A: 5441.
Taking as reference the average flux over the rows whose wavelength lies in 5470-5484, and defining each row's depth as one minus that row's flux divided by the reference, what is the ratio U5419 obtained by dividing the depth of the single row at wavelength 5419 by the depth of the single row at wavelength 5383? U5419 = 0.68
